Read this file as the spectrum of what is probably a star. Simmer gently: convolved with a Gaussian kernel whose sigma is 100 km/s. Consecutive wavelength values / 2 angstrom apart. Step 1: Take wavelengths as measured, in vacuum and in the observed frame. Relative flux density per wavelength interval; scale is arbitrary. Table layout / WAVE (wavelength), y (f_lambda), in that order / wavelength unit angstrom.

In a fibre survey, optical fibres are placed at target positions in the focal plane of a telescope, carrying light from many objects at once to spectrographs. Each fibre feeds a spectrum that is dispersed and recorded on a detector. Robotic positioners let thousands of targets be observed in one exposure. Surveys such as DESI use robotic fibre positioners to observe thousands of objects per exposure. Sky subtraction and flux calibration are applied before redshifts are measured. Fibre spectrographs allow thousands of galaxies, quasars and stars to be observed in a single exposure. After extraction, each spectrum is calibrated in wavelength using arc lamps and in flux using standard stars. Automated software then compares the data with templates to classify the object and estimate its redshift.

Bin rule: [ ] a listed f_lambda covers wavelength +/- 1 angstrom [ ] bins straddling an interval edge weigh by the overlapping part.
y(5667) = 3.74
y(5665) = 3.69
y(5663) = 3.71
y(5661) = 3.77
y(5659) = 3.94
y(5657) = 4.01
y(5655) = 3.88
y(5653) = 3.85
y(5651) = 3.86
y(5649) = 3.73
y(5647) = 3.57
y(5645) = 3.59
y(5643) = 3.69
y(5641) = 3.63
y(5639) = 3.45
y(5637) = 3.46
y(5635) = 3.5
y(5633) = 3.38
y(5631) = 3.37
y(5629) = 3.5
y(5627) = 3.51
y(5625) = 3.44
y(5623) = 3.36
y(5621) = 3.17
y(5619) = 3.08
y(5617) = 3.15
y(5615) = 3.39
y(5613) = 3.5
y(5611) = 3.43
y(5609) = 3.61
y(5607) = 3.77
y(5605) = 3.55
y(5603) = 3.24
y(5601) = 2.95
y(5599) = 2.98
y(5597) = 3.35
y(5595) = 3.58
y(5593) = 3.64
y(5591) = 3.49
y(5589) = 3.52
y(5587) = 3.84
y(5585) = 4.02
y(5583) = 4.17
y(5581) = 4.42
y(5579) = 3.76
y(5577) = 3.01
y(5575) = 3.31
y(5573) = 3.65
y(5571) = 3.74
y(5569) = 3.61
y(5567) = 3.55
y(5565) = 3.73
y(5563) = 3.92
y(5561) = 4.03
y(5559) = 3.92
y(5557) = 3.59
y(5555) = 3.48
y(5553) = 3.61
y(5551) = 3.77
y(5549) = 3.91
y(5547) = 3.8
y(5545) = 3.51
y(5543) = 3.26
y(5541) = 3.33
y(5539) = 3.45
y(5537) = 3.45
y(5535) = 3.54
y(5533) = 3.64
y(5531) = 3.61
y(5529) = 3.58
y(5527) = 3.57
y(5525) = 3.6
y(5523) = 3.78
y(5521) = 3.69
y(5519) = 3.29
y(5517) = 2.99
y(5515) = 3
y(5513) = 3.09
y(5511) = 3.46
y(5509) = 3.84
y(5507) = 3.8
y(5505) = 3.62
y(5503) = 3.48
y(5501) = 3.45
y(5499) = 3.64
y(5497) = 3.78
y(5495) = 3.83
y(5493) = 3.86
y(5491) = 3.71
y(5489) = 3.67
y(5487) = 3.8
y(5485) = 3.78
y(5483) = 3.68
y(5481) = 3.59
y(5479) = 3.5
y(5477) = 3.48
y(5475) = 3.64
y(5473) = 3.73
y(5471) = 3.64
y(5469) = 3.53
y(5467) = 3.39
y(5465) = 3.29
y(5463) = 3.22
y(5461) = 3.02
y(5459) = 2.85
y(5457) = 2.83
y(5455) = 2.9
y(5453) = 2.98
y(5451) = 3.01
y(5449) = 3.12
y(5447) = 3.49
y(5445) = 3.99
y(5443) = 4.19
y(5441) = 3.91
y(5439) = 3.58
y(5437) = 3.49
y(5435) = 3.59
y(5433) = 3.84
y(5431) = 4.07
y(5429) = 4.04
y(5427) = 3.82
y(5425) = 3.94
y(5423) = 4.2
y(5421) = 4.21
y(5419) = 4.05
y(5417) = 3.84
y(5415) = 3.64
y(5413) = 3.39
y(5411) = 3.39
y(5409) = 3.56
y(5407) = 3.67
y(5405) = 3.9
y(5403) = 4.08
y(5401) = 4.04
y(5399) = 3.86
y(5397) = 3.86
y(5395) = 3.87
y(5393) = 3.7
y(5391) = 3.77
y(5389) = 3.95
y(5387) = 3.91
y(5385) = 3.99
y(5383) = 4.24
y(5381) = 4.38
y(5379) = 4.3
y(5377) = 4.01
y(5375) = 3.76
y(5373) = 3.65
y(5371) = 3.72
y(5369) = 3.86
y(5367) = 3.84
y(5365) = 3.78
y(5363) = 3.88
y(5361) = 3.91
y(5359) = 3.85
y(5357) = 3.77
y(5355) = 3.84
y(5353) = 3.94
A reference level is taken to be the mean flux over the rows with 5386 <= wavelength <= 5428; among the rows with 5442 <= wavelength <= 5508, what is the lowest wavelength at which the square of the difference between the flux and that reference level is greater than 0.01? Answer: 5443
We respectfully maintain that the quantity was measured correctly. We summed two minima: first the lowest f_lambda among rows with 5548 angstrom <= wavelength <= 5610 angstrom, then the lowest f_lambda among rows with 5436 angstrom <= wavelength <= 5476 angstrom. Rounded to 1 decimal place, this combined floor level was 5.8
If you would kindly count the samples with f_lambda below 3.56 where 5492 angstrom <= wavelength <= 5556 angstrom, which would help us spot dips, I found 14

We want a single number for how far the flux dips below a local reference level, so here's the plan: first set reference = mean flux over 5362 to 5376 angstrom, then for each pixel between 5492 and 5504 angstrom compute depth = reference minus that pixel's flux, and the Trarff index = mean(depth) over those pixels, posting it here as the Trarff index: 0.11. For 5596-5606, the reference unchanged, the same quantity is 0.57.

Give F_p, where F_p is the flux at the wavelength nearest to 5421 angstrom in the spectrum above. 4.21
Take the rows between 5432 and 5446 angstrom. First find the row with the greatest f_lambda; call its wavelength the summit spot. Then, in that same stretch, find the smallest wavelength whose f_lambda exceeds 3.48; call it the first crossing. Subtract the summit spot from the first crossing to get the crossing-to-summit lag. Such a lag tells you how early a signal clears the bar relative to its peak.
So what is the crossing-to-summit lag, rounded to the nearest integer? -10 angstrom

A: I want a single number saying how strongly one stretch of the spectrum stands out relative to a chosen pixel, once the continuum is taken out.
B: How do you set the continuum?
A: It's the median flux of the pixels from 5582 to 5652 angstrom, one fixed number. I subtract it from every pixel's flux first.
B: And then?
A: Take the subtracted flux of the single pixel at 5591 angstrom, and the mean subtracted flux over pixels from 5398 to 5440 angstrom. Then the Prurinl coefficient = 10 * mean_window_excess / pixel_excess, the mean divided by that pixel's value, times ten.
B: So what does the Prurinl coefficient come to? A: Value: -319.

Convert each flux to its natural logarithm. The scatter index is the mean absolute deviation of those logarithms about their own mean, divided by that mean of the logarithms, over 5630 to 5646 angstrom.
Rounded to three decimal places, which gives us 0.022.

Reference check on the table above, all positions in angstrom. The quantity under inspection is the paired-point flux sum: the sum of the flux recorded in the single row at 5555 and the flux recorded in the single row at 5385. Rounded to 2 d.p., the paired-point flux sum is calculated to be 7.47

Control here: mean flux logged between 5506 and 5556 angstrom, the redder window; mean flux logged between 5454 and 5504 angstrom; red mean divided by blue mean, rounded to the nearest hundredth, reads 1.01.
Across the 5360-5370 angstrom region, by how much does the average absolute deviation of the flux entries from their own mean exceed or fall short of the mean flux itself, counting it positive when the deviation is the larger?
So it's -3.82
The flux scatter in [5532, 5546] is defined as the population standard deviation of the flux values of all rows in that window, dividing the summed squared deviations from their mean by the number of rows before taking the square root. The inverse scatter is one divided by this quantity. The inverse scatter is 8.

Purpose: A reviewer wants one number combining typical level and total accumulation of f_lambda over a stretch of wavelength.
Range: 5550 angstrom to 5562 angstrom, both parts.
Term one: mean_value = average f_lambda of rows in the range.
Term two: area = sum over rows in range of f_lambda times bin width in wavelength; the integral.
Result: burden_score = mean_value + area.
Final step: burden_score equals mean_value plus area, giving 49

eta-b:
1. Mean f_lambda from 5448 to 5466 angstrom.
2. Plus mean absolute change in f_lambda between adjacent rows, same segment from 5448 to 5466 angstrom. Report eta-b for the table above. 3.12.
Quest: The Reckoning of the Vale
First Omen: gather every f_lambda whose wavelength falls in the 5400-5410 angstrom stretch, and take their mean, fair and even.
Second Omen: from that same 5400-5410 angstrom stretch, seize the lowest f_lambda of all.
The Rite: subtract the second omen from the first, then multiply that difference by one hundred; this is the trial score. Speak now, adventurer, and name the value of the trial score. 29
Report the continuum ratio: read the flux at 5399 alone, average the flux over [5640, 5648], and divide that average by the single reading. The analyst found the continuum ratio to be 0.94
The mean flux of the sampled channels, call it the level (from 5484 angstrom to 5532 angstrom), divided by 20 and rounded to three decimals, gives 0.179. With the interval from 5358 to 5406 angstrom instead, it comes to 0.196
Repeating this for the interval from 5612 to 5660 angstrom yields 0.177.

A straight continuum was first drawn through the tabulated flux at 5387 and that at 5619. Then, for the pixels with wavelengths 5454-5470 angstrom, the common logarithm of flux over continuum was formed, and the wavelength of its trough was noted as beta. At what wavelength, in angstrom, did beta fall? 5457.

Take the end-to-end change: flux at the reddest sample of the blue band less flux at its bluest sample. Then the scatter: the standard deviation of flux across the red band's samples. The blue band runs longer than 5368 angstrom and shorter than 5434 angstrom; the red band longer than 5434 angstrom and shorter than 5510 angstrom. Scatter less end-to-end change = 0.35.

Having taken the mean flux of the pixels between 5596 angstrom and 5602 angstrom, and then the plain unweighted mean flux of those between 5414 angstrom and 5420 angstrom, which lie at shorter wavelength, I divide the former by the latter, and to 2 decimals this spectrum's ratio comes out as 0.80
